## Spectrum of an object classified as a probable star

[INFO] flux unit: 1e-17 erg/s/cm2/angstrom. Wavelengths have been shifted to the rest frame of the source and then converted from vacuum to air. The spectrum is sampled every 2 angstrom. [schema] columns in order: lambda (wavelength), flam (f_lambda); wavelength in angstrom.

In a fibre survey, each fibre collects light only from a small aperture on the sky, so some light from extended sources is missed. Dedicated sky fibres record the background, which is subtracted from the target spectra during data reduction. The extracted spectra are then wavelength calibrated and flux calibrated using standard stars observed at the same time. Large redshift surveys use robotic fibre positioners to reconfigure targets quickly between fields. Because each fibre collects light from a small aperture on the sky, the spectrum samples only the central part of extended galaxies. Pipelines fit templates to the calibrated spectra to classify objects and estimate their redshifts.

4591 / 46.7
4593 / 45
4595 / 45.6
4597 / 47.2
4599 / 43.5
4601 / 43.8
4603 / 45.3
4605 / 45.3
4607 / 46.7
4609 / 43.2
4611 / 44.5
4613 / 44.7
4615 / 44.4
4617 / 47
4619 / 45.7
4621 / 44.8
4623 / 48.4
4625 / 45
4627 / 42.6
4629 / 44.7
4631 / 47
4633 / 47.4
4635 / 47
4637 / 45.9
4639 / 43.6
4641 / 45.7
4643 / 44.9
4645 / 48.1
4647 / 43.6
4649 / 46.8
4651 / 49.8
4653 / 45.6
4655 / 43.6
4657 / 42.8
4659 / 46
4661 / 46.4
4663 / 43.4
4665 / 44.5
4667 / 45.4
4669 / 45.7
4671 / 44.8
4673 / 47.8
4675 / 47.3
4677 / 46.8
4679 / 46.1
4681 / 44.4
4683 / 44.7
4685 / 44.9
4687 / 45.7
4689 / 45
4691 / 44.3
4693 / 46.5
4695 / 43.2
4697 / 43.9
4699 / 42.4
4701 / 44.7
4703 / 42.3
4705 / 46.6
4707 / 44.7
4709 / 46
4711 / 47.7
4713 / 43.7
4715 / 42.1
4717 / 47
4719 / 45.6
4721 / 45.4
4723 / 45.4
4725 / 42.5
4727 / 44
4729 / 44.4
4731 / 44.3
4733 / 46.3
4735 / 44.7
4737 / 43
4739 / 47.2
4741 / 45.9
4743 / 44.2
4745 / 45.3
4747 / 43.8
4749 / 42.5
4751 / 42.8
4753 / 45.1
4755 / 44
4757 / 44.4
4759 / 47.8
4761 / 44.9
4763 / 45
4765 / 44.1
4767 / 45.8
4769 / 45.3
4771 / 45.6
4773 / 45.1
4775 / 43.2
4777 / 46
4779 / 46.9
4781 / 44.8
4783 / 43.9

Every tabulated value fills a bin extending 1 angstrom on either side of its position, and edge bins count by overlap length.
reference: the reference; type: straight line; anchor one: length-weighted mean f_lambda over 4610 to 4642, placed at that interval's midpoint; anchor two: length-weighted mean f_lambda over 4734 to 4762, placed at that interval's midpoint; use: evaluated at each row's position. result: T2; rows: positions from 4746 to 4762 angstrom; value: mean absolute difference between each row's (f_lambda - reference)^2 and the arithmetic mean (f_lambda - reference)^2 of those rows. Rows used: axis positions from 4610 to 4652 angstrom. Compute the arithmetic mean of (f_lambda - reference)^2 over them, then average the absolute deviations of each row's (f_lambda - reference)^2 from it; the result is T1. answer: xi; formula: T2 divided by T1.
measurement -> 0.9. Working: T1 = 3.0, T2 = 2.73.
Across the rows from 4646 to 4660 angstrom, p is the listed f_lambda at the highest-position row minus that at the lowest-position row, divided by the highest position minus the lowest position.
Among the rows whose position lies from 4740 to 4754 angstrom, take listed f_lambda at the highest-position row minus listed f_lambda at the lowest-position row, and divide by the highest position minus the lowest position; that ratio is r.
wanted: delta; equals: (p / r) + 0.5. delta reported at -2.5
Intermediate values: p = 0.20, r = -0.1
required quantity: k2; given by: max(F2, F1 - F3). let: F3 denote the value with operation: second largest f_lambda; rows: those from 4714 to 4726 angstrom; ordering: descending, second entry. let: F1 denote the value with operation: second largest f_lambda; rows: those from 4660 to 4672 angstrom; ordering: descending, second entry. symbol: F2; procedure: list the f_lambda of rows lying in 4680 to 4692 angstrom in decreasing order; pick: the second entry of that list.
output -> 45.0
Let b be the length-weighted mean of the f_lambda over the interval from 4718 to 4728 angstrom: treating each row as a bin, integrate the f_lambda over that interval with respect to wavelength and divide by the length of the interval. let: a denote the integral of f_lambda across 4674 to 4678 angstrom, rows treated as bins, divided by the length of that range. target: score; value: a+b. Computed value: 91.6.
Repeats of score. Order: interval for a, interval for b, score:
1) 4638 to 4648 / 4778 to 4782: 91.0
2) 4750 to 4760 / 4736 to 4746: 89.9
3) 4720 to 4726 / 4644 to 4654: 91.2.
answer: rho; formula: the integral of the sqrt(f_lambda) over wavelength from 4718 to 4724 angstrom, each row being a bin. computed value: 40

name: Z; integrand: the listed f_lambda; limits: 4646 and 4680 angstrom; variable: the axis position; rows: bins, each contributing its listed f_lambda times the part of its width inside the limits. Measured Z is 1553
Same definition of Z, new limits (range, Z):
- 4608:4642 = 1543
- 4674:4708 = 1527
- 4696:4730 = 1517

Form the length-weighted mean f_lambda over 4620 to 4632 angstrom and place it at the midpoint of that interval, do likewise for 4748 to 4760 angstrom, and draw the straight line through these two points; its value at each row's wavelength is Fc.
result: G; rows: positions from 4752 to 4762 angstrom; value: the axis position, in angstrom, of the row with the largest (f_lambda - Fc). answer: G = 4759 angstrom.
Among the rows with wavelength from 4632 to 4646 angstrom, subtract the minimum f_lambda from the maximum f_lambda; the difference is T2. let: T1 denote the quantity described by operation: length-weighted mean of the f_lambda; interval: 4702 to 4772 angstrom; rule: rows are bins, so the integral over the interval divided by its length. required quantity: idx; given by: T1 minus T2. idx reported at 40.3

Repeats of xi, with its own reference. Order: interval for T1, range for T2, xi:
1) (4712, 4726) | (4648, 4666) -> 1.5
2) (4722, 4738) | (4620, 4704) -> 1.6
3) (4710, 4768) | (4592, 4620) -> 0.6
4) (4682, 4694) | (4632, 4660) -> 6.0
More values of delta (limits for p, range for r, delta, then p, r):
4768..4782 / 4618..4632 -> 0.1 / -0.04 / 0.1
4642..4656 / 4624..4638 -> -0.9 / -0.11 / 0.1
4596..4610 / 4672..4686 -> 1.9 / -0.33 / -0.2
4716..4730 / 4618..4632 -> -1.5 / -0.22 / 0.1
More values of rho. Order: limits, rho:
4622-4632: 67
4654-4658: 26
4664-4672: 54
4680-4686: 40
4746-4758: 79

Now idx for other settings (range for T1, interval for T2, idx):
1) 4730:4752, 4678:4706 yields 40.2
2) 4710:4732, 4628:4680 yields 37.7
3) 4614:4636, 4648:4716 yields 38.1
